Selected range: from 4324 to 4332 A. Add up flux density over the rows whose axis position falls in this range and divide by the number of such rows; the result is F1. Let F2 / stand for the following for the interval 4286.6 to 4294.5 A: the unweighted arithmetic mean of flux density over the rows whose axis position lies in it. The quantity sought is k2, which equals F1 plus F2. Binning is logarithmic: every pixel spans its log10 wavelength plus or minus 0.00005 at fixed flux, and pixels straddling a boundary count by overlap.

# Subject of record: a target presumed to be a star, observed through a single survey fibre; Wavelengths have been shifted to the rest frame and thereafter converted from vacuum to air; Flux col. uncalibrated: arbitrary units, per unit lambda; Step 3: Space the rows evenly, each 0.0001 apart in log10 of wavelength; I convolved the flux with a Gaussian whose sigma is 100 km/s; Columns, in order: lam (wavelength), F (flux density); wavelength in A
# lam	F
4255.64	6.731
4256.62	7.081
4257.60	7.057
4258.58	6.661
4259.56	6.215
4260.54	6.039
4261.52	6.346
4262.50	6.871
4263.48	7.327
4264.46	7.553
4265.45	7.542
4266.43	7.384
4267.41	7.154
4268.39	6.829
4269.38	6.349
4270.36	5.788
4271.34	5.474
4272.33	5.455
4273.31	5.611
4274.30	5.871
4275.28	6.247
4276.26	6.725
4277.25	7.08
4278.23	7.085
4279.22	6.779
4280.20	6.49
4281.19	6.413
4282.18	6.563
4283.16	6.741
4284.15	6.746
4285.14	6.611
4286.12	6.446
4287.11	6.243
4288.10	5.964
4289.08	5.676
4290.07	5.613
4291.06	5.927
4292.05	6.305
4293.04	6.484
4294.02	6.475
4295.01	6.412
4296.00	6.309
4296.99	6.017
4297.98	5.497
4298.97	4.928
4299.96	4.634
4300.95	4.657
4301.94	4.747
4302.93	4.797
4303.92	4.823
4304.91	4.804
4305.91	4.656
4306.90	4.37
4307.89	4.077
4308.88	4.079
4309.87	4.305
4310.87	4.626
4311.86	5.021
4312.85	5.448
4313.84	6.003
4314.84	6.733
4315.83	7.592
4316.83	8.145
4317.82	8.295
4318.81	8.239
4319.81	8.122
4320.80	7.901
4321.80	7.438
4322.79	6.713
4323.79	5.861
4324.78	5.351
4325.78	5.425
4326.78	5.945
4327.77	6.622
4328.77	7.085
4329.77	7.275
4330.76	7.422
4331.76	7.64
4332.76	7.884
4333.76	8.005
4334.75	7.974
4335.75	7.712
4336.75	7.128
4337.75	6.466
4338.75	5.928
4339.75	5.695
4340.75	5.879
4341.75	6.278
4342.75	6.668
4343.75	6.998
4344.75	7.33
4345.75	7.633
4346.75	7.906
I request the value 12.7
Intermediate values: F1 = 6.60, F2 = 6.1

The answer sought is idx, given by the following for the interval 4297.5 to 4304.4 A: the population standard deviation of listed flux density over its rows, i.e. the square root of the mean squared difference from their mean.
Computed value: 0.3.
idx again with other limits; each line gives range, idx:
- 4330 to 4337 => 0.3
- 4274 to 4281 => 0.4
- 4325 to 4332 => 0.8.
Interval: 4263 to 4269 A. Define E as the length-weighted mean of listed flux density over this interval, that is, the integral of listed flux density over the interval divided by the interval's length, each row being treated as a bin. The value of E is 7.3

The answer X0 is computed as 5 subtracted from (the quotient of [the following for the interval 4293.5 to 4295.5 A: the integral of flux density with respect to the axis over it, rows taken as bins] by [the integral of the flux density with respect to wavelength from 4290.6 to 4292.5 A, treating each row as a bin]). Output -3.89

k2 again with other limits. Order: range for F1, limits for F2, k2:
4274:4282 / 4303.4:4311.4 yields 11.1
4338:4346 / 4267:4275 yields 12.6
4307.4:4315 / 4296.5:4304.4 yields 10.0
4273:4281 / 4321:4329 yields 12.8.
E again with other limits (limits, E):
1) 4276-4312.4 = 5.7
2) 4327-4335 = 7.4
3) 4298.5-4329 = 5.8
